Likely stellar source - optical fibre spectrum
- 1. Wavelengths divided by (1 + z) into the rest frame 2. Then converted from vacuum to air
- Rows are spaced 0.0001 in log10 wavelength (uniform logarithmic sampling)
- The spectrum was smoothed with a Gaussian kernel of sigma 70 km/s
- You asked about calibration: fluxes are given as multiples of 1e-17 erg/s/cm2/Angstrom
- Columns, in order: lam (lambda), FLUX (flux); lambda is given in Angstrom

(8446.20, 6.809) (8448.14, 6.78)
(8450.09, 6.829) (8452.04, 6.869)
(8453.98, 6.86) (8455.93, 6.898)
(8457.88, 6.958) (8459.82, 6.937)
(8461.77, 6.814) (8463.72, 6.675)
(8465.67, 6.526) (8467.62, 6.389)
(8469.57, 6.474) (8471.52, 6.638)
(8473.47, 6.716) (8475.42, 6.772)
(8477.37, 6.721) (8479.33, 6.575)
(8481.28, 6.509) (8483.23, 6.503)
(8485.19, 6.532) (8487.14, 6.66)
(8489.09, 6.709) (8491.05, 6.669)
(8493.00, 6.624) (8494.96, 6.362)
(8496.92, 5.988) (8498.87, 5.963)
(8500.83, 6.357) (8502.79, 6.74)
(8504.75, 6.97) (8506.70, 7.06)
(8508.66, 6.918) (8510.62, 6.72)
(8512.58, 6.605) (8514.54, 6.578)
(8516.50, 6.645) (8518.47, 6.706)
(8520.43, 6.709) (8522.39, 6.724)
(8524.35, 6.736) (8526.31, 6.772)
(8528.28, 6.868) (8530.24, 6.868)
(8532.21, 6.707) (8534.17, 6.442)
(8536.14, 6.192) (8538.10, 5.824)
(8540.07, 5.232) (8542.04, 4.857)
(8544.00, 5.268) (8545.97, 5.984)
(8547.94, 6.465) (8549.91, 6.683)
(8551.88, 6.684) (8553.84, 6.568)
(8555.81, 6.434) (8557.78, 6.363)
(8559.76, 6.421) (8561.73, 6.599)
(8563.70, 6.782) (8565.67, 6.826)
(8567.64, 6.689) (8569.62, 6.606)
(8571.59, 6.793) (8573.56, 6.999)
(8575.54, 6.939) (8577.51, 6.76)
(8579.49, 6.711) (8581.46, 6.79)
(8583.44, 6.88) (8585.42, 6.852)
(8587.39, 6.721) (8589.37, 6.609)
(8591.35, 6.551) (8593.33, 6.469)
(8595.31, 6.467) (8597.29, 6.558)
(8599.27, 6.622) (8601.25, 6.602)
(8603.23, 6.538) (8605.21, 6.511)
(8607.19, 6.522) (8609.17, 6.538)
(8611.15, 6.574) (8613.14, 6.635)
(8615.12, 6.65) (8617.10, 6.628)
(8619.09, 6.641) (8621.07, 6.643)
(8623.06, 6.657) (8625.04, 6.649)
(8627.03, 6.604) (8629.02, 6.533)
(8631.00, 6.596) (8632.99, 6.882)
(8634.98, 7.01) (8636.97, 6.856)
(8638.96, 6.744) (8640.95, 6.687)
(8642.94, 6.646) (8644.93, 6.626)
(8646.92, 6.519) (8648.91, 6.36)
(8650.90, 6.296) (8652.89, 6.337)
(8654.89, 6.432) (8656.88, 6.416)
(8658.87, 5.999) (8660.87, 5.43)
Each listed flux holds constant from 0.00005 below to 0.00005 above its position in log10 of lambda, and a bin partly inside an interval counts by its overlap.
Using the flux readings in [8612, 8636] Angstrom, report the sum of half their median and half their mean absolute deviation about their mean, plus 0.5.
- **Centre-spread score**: 3.87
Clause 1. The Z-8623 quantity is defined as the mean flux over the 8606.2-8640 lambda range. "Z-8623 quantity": 6.668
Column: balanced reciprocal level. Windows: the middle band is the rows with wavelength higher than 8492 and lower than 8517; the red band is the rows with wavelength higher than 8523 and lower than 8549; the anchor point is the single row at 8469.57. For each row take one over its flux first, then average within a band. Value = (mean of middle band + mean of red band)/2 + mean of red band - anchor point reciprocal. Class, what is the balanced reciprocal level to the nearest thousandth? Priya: 0.168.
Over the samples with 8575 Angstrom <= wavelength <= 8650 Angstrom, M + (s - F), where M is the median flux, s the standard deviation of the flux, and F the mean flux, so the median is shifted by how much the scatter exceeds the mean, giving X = 0.12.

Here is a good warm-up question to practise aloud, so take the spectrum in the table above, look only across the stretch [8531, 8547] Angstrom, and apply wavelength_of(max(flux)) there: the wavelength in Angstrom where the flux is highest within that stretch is 8532.21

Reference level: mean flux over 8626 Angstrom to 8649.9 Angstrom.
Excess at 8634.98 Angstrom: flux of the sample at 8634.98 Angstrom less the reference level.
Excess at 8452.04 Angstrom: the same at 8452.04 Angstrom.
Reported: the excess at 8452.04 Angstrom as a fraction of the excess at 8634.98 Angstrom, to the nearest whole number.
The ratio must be 1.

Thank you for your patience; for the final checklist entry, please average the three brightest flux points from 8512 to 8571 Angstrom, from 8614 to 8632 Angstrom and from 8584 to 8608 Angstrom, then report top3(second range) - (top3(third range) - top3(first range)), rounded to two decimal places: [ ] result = 6.77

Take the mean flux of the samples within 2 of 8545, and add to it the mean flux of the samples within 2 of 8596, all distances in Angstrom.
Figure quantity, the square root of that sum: 3.48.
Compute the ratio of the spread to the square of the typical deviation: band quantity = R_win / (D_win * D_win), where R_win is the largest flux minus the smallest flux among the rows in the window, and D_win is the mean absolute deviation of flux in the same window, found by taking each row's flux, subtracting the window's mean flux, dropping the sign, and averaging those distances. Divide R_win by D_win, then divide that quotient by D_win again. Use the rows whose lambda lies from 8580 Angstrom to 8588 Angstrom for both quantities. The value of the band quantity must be 52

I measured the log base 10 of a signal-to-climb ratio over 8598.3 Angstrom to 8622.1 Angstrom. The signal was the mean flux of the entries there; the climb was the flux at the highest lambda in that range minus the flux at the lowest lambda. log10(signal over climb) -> 2.5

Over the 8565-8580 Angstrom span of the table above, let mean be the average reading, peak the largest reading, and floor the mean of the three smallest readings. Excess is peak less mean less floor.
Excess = -6.5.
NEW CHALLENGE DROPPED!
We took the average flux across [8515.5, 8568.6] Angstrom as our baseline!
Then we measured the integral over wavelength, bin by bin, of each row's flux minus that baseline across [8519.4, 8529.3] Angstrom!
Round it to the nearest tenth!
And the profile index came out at 3.5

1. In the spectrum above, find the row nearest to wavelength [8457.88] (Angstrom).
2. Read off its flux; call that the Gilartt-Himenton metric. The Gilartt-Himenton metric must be 6.958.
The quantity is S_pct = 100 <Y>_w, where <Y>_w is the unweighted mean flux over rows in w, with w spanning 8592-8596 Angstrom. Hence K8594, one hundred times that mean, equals 647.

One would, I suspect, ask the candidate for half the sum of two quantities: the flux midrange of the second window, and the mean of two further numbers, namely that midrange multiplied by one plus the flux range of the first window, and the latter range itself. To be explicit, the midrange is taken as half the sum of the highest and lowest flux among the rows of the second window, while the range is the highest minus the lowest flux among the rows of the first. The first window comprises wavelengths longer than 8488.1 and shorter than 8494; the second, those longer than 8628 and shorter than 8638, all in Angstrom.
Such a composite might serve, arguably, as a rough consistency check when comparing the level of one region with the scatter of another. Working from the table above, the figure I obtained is 5.2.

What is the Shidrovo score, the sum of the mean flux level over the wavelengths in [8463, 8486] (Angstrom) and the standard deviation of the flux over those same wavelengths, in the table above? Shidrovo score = 6.70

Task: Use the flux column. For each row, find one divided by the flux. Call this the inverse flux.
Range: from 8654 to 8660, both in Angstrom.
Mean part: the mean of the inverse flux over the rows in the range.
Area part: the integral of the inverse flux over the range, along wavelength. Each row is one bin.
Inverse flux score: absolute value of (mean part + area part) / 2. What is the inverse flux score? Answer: 0.56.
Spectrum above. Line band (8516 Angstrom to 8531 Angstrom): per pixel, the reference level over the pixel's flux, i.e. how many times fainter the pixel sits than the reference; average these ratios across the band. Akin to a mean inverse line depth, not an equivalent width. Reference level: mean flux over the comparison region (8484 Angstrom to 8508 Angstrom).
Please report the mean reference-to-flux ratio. 0.97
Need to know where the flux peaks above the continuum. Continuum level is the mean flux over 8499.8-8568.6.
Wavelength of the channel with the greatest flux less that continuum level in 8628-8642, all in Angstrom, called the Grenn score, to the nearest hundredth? 8634.98 Angstrom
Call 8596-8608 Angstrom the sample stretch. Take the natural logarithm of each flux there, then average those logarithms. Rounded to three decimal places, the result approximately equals 1.881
